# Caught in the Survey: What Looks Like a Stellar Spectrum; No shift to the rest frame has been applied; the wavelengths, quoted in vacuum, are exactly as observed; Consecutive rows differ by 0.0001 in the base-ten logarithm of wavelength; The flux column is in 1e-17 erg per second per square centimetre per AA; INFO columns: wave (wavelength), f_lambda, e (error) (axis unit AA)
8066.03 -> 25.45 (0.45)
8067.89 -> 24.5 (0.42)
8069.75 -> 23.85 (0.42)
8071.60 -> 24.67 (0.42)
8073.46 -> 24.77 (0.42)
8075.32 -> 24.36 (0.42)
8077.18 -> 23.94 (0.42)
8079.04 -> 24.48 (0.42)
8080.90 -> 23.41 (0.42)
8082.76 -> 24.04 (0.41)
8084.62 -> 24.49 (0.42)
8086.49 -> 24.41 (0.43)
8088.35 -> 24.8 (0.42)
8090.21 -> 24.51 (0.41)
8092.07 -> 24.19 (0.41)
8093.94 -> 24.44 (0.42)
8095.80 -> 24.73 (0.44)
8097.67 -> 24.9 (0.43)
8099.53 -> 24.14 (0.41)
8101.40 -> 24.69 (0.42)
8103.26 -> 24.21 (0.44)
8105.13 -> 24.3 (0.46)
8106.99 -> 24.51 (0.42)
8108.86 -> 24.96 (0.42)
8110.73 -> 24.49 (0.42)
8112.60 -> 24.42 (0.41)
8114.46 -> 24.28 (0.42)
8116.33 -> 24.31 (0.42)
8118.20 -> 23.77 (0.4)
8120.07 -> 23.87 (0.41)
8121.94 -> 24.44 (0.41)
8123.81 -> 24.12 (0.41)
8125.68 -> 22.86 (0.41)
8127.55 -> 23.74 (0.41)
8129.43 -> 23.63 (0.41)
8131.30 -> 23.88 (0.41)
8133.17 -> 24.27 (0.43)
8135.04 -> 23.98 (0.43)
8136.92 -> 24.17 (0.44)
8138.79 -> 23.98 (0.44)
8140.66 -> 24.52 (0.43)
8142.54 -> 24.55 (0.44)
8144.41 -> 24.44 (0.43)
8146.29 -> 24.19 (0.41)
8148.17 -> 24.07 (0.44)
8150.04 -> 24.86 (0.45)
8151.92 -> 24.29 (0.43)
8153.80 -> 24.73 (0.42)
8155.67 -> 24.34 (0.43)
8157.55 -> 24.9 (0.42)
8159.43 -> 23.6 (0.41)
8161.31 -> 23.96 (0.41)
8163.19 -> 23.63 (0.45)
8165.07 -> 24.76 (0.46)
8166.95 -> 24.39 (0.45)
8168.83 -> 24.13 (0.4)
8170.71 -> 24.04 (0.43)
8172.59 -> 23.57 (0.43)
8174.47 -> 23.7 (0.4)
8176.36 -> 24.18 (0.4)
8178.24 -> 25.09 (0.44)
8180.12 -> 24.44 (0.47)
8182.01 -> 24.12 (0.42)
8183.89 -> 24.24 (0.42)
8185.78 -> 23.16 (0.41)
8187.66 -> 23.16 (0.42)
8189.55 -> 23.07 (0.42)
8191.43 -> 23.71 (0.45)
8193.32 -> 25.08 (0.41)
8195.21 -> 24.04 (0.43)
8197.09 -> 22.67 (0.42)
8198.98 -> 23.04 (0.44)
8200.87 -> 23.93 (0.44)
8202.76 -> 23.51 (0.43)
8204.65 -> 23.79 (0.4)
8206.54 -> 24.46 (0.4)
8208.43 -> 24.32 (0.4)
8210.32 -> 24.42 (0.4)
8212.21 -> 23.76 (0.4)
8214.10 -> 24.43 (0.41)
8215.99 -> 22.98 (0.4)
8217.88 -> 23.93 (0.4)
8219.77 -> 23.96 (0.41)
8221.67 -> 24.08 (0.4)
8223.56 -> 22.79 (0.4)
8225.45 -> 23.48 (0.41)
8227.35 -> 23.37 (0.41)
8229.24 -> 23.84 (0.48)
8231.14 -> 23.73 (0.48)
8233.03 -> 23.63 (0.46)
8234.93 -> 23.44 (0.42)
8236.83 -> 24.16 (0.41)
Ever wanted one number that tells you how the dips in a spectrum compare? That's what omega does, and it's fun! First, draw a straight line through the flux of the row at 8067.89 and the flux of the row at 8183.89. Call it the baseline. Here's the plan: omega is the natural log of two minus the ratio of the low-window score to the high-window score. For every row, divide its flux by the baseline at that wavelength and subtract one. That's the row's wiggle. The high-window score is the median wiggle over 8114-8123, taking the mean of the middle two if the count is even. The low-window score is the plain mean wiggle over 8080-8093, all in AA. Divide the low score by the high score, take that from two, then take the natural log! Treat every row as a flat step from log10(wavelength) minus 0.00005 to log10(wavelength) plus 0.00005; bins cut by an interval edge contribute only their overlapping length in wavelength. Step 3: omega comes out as -1.1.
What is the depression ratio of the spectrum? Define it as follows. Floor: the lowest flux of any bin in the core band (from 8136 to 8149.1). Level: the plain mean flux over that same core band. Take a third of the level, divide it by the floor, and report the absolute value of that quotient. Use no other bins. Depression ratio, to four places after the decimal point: 0.3374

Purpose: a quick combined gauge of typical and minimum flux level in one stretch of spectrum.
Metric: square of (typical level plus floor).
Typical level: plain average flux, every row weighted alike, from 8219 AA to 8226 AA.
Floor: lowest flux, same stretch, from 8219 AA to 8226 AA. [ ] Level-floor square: 2150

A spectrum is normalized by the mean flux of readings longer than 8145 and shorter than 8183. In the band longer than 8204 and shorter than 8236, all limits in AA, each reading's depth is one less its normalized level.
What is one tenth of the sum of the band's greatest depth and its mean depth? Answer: 0.0079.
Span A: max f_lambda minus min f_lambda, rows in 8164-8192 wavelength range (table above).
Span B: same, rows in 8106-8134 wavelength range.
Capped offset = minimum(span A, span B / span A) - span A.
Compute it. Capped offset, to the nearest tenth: -1.0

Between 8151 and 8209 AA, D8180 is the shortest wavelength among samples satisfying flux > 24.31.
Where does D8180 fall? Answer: 8153.80 AA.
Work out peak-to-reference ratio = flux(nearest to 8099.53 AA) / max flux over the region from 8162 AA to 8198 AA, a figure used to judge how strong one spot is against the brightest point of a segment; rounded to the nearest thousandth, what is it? 0.962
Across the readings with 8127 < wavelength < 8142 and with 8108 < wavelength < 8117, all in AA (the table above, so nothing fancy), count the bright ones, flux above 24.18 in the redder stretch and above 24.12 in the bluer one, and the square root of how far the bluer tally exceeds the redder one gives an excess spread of 1.7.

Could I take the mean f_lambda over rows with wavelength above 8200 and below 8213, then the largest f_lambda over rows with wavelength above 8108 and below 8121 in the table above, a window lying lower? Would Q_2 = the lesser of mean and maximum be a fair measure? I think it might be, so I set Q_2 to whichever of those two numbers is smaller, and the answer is 24.0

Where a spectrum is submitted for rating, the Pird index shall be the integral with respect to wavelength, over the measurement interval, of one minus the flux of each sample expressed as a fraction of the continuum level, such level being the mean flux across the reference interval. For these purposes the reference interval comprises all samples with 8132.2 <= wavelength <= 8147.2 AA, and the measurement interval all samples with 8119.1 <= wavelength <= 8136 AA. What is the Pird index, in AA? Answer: 0.28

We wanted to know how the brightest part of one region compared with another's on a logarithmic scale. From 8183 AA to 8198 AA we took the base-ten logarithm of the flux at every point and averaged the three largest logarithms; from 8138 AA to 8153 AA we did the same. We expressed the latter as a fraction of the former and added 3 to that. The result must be 4.00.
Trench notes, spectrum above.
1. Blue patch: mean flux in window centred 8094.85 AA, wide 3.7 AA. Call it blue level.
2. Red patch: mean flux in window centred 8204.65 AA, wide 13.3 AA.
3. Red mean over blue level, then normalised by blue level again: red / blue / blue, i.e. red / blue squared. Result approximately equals 0.0396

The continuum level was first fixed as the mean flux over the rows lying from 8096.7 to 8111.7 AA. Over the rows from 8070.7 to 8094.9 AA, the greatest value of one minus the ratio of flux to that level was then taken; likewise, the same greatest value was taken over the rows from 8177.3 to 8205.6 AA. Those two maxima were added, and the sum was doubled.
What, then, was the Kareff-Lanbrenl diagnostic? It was 0.24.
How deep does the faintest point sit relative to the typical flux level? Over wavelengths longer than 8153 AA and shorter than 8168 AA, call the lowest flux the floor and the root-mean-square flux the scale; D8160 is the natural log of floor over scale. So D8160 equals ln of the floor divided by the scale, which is -0.0290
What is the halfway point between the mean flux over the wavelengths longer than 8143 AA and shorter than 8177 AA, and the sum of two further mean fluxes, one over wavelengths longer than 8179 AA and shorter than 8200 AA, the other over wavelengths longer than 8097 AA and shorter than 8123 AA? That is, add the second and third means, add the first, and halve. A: 36.15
